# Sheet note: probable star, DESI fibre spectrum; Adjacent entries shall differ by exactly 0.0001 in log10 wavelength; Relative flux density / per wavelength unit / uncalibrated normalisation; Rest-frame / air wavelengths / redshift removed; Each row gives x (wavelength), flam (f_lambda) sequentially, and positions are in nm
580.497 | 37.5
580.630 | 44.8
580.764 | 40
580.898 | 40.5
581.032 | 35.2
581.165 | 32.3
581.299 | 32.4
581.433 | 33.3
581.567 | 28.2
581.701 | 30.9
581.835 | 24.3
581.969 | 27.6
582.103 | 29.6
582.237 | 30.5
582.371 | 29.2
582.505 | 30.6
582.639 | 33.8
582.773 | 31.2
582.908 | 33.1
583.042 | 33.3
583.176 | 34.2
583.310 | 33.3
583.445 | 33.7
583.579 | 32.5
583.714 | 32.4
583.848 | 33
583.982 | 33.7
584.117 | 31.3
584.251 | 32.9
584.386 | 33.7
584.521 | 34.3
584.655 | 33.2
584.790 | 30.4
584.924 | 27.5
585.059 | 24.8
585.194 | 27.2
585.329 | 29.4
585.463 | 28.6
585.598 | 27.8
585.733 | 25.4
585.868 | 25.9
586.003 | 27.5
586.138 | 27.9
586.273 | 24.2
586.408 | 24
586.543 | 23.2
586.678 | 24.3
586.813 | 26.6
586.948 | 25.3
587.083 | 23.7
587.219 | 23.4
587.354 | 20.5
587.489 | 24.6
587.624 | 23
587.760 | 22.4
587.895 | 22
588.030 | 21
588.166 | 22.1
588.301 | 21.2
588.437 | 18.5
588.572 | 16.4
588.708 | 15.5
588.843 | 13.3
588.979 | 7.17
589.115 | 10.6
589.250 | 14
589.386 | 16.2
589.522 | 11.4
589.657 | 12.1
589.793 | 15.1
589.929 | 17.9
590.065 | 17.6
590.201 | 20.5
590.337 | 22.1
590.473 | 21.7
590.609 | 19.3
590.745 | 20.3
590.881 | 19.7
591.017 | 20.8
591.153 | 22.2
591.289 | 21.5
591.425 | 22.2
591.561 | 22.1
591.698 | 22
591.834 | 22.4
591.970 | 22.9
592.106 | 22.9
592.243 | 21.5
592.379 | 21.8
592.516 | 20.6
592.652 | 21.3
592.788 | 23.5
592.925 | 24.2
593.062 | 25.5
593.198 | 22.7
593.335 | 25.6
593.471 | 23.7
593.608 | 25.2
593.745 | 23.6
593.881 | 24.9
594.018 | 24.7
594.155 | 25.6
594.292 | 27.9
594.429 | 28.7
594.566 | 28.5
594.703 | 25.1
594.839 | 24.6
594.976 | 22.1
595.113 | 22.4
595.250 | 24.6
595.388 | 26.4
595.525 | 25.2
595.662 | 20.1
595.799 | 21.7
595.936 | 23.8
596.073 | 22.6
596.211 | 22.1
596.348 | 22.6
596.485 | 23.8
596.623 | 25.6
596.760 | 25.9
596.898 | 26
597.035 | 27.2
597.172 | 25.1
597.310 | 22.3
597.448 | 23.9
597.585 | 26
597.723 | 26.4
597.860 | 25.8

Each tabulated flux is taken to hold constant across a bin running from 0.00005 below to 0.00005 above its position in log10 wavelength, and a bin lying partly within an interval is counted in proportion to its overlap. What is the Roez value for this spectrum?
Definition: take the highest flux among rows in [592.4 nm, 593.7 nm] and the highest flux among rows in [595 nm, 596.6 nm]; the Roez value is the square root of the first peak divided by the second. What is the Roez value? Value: 0.98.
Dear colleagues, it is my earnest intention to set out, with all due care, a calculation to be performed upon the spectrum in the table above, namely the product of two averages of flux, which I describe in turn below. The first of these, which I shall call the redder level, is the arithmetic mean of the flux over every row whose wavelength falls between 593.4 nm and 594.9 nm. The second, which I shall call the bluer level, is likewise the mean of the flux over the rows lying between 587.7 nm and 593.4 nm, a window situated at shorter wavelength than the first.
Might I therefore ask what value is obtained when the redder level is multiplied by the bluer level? 504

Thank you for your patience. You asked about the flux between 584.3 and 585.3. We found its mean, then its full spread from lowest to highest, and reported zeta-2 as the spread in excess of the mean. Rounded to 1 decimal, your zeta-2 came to -20.7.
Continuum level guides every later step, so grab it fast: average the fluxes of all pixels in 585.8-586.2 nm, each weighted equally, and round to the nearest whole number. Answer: 27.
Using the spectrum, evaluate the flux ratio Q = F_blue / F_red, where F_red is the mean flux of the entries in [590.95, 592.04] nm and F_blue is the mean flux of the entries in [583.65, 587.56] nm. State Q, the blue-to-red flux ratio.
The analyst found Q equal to 1.26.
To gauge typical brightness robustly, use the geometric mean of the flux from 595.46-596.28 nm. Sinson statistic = 22.5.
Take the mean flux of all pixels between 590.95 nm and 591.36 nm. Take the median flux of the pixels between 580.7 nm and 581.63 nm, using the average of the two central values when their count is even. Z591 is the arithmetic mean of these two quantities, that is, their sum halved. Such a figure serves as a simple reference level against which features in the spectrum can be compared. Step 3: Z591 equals 27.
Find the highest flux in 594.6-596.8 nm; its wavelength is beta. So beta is 595.388 nm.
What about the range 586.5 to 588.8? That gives 586.813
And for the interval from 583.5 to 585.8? 584.521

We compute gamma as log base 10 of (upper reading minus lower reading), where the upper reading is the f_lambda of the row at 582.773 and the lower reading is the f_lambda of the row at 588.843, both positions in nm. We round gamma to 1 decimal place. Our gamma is 1.3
